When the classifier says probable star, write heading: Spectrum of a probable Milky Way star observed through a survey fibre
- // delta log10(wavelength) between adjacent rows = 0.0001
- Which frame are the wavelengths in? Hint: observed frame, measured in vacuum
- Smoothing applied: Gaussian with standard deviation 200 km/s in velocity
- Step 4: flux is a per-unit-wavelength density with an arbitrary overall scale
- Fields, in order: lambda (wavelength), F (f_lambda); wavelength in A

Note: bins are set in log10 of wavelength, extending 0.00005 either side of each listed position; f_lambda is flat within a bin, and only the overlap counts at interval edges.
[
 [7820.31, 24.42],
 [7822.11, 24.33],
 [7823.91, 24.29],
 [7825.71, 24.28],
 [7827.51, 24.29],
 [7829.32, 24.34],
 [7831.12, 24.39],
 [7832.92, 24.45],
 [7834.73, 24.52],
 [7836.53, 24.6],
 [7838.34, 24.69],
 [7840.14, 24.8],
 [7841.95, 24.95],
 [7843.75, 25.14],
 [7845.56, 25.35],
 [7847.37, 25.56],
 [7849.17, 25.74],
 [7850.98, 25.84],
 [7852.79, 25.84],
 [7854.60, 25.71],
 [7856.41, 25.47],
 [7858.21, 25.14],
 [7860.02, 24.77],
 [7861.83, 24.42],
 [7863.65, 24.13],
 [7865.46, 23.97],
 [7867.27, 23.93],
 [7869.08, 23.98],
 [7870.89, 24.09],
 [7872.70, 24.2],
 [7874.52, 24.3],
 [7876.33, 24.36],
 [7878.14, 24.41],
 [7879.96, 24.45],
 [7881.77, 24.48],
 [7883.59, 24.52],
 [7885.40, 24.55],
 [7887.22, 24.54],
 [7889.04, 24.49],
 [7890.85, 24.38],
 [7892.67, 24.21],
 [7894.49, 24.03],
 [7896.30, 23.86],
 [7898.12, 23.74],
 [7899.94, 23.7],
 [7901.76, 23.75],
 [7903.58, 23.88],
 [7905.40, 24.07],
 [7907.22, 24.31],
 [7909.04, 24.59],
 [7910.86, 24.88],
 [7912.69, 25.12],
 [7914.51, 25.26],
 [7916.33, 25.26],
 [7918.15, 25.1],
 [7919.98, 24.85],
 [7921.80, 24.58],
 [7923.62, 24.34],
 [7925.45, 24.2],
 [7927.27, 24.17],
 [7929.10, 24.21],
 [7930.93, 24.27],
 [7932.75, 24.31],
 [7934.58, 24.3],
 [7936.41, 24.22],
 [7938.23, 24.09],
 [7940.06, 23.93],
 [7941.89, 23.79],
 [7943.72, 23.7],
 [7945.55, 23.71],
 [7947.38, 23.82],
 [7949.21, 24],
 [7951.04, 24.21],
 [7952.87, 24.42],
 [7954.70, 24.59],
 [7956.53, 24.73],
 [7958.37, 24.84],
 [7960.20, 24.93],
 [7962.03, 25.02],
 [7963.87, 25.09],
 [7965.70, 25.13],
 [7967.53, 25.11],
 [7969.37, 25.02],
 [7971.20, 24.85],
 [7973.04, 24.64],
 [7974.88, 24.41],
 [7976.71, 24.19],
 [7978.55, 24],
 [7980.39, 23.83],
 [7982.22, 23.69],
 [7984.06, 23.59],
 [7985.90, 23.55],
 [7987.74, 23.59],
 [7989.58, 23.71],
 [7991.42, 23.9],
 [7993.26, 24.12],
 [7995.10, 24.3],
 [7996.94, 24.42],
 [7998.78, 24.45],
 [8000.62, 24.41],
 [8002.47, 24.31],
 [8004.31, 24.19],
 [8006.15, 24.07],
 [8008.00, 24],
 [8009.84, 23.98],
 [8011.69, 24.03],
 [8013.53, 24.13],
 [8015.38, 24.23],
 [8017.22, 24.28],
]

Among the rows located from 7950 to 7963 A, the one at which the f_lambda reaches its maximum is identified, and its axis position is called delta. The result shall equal 7962.03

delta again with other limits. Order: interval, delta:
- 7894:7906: 7905.40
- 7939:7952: 7951.04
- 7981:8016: 7998.78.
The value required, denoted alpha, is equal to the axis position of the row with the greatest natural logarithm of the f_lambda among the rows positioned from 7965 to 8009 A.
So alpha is 7965.70 A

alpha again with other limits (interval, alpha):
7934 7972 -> 7965.70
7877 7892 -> 7885.40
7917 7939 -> 7918.15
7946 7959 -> 7958.37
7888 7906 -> 7889.04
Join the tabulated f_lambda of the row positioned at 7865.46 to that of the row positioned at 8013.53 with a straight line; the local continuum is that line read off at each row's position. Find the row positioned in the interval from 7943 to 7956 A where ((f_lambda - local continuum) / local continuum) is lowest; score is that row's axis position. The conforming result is 7943.72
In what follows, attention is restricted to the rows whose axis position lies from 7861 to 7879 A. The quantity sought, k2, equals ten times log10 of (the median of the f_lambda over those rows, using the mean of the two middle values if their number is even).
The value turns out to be 13.8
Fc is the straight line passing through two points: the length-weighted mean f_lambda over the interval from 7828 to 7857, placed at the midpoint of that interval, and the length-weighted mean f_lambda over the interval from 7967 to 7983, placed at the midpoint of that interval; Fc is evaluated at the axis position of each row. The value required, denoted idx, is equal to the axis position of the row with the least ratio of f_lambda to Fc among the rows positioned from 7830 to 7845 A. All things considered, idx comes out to 7831.12 A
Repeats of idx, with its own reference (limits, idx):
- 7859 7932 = 7899.94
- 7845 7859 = 7858.21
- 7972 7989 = 7985.90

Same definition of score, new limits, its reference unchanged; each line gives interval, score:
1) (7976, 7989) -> 7985.90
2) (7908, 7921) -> 7909.04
